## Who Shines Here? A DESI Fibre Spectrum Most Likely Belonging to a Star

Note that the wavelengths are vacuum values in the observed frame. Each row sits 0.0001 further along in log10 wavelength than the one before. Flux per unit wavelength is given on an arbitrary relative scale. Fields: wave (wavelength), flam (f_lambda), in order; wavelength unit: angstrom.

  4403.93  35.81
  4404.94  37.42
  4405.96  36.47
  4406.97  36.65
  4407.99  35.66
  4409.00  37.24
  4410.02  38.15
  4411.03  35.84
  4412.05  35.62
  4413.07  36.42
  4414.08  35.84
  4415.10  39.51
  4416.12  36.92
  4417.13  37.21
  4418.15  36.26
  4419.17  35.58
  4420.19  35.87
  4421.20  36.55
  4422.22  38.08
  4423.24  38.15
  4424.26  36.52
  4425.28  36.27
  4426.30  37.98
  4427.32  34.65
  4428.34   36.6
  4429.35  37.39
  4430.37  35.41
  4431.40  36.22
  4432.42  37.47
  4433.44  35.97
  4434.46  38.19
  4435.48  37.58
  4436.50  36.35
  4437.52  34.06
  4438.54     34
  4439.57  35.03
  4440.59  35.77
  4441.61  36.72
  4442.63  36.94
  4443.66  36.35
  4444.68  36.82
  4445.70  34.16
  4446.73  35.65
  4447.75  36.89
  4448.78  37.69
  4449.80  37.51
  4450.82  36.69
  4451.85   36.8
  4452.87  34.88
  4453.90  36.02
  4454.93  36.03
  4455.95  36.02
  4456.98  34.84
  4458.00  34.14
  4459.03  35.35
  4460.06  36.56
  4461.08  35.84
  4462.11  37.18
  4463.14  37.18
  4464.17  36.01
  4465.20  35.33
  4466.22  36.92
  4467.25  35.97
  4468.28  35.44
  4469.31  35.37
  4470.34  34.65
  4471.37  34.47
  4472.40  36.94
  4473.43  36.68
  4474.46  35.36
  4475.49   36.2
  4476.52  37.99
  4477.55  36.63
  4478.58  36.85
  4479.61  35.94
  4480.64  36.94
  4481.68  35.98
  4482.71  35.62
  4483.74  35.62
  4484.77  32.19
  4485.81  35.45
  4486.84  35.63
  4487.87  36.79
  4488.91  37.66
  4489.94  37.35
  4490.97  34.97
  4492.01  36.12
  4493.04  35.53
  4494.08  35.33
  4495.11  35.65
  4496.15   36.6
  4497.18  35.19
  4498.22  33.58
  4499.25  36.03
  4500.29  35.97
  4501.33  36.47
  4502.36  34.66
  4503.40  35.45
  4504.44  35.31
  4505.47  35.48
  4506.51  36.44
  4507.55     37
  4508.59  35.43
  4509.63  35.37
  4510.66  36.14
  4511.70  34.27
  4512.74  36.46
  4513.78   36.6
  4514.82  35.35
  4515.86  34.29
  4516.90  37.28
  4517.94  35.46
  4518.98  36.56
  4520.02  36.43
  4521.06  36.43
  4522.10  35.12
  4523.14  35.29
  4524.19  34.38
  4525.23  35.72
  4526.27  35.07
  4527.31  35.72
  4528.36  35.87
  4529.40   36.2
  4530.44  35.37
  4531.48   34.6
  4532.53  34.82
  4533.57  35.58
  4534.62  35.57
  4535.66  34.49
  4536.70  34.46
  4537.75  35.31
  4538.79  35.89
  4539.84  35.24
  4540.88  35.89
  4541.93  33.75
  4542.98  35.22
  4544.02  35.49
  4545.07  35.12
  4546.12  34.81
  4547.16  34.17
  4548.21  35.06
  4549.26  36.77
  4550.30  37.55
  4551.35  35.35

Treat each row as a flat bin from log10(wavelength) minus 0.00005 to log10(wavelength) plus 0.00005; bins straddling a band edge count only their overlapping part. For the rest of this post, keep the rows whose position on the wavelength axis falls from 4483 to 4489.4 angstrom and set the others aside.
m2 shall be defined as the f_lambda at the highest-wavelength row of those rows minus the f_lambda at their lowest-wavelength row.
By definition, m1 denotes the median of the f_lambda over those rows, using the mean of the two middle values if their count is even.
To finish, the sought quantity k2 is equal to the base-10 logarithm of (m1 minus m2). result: 1.53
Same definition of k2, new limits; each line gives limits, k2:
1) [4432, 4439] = 1.60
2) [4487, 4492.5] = 1.57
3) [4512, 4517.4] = 1.55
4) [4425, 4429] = 1.56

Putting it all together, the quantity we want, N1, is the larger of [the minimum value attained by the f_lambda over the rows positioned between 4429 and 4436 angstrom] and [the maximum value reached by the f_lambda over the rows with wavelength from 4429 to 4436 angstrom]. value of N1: 38.2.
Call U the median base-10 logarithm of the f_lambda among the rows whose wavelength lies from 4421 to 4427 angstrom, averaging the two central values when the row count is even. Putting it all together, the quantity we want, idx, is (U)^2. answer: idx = 2.469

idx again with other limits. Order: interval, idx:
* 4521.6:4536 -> 2.397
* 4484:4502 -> 2.409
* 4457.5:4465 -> 2.422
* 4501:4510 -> 2.401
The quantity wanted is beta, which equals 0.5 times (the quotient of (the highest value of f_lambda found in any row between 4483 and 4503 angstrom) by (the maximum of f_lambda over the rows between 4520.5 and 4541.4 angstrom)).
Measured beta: 0.52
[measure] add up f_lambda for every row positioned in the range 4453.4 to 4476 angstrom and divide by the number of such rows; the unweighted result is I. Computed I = 35.8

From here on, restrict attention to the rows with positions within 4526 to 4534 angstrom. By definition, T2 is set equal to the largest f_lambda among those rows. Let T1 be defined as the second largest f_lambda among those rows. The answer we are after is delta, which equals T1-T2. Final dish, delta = -0.33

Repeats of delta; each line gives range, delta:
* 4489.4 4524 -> -0.07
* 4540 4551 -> -0.78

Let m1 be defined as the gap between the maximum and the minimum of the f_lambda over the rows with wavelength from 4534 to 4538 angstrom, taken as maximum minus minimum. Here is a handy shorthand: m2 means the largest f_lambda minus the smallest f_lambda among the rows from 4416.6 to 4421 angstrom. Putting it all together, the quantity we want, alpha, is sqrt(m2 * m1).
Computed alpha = 1.3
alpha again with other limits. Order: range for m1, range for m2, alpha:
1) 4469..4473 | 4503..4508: 2.0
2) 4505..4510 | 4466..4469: 1.6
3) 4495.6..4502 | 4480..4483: 2.0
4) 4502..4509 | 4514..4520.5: 2.6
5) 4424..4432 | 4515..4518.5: 3.2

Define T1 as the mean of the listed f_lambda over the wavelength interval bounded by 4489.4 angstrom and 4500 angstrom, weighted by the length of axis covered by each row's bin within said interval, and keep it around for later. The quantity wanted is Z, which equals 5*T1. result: 178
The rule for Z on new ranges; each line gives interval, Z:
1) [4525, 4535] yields 177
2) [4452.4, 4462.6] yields 178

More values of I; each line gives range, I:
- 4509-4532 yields 35.6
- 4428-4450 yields 36.3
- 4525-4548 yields 35.2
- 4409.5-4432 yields 36.7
